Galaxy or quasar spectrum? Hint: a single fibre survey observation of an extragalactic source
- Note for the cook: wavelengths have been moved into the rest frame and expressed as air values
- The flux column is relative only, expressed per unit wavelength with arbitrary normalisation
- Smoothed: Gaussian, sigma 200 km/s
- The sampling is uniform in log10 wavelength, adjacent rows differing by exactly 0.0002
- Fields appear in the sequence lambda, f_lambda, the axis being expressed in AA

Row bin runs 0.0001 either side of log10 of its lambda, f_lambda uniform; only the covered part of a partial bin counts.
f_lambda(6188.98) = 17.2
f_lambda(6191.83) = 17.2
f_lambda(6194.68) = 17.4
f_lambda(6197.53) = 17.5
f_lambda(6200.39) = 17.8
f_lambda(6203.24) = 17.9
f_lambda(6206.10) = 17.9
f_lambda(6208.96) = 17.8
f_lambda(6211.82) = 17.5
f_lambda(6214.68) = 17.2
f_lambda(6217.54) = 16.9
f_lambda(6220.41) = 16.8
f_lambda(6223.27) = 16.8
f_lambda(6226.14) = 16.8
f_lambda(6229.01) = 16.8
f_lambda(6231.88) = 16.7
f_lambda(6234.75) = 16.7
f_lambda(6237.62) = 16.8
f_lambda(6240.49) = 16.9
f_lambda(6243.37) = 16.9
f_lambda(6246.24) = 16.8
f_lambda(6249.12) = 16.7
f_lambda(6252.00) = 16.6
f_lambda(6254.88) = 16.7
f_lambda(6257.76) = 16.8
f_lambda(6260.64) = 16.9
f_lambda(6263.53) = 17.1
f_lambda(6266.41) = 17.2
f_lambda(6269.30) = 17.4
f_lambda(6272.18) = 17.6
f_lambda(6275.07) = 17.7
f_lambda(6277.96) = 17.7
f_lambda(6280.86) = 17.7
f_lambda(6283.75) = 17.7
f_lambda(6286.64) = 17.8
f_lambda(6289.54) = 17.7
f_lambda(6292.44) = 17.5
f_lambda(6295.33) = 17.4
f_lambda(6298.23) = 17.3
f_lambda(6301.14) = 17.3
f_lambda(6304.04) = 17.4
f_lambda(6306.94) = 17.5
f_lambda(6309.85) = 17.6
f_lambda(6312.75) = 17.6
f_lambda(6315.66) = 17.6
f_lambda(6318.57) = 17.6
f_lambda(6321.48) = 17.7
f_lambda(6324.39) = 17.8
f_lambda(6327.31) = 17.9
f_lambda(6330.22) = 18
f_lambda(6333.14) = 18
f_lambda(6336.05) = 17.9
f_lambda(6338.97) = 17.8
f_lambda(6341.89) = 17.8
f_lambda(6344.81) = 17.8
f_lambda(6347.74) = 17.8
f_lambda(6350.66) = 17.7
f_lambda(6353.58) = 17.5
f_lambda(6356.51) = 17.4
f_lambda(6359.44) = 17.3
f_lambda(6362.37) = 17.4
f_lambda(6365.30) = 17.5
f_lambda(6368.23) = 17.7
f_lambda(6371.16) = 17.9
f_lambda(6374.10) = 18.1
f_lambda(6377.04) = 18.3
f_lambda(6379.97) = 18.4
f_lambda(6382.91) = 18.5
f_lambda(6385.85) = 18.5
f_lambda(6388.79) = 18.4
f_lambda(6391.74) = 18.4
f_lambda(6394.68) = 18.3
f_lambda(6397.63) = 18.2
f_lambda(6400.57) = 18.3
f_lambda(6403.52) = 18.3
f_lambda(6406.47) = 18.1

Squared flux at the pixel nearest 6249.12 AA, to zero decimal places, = 279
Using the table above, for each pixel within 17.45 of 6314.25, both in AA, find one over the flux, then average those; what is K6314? 0.0568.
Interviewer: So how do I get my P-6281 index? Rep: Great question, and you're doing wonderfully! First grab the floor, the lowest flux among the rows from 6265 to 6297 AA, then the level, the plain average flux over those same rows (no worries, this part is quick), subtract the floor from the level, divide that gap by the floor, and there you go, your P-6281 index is 0.022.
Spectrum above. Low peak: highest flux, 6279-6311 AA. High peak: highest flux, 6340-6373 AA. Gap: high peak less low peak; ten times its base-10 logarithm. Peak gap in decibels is -10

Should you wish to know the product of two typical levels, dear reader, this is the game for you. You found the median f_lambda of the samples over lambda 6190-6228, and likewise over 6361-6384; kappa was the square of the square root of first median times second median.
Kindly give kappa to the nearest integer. 313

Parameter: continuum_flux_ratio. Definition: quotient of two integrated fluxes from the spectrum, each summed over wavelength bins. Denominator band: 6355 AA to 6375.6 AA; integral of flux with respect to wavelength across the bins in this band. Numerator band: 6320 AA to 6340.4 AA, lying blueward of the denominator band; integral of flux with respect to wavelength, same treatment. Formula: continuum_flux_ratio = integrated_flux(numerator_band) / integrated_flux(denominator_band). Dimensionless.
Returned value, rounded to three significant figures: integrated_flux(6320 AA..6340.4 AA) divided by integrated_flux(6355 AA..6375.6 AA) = 1.01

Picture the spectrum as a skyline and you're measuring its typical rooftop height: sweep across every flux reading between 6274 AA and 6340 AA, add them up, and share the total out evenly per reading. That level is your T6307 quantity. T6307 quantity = 17.7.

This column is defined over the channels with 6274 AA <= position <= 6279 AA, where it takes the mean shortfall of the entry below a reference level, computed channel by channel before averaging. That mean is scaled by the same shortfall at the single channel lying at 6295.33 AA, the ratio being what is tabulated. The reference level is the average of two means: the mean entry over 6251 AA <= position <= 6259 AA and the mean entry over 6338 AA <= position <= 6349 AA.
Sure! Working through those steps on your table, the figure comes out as 3.0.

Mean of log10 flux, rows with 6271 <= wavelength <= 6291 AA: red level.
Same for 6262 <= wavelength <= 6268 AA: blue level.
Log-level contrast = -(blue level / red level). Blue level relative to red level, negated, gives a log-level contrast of -0.99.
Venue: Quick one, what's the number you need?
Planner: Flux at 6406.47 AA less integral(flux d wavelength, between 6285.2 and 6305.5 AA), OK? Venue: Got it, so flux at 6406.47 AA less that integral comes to -337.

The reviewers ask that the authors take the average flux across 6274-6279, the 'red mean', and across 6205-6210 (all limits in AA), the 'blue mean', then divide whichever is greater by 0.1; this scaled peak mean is 178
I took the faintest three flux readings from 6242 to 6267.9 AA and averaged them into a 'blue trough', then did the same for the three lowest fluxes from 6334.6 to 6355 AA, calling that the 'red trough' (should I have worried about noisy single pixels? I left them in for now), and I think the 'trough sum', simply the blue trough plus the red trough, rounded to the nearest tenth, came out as 34.3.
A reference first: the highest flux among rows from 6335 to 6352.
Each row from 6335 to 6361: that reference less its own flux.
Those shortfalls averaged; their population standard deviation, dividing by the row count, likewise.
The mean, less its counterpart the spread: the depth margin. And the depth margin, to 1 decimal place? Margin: 0.0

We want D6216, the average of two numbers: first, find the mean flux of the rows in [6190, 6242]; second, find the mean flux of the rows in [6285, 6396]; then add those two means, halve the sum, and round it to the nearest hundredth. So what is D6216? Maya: 17.49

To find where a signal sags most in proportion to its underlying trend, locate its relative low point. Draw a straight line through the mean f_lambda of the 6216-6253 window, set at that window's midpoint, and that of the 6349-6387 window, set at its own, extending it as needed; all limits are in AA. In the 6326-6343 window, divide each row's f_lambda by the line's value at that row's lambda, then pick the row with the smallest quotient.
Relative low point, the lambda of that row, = 6341.89 AA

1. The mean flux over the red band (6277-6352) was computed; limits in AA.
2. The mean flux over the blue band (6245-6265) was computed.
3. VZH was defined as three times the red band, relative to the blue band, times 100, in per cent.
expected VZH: 316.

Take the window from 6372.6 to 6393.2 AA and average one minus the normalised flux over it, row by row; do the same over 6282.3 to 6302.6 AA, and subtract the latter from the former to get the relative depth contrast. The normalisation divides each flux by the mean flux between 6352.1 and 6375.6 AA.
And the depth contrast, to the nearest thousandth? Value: -0.048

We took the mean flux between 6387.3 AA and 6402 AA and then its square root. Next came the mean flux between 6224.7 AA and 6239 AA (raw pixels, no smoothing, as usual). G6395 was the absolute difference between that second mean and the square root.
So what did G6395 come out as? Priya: 12.5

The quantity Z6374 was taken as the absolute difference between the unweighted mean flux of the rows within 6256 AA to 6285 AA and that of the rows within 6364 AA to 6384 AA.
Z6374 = 0.68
